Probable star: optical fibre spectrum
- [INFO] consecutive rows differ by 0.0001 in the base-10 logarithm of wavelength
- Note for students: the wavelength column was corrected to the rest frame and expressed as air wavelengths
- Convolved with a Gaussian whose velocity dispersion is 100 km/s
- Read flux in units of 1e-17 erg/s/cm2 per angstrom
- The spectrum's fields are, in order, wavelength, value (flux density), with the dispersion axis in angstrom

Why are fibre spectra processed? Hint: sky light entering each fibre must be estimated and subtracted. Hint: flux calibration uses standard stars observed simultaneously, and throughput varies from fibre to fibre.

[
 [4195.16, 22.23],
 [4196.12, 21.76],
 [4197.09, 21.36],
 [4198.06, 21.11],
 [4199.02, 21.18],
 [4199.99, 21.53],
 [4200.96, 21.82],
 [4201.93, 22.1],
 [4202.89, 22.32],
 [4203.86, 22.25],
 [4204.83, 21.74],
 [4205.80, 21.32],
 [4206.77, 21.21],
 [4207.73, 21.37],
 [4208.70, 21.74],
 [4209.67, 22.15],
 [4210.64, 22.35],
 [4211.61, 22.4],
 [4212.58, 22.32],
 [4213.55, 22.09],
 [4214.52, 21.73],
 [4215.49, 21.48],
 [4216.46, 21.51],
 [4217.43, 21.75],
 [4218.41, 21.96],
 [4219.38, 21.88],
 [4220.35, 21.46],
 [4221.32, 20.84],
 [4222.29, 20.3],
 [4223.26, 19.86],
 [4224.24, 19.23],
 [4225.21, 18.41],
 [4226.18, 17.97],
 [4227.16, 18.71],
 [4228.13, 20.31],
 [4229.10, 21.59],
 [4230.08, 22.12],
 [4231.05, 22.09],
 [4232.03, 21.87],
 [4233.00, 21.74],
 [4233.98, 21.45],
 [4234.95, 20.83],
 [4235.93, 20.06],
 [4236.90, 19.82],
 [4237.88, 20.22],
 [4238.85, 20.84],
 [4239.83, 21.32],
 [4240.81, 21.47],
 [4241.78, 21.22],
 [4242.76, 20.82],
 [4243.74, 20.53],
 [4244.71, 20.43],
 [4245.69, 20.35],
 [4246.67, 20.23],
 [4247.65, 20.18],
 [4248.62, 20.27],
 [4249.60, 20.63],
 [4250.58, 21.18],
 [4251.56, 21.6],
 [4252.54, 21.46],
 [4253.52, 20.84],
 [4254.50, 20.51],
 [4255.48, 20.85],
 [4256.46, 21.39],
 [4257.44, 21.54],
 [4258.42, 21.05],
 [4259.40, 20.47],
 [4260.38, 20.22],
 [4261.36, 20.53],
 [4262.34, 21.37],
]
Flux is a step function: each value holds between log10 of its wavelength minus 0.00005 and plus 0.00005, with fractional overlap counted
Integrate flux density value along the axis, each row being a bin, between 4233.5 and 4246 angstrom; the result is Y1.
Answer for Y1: 259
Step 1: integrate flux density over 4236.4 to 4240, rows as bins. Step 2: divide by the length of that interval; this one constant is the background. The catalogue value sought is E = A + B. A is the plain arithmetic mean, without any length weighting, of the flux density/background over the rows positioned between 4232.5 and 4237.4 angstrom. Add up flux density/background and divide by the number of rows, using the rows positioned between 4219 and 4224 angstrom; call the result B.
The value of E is 2.03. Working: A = 1.01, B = 1.02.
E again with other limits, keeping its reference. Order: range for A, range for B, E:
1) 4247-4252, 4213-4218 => 2.07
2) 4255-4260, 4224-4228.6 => 1.95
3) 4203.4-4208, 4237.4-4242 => 2.08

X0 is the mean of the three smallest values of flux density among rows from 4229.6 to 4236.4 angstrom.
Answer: 20.8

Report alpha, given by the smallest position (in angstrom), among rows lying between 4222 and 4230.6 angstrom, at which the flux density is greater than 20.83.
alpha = 4229.10 angstrom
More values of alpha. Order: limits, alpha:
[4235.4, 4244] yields 4238.85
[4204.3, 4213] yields 4204.83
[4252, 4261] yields 4252.54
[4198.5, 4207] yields 4199.02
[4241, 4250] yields 4241.78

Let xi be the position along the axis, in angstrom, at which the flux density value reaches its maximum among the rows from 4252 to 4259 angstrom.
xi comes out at 4257.44 angstrom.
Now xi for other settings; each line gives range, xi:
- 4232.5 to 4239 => 4233.00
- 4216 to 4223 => 4218.41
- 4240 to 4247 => 4240.81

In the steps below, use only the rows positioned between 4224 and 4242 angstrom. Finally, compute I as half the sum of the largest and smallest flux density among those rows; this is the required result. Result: 20.0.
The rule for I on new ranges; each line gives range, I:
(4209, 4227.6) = 20.2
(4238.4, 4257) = 20.9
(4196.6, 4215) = 21.8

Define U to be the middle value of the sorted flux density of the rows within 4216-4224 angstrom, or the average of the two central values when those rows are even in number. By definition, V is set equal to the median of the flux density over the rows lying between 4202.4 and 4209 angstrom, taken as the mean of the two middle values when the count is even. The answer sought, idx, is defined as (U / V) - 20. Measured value -19.0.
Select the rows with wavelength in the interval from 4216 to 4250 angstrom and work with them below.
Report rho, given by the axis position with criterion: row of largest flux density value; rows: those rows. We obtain 4230.08 angstrom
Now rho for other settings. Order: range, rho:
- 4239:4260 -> 4251.56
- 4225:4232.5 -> 4230.08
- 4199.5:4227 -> 4211.61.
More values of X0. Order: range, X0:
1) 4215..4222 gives 21.3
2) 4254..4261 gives 20.4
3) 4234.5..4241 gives 20.0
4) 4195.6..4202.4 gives 21.2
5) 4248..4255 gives 20.5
